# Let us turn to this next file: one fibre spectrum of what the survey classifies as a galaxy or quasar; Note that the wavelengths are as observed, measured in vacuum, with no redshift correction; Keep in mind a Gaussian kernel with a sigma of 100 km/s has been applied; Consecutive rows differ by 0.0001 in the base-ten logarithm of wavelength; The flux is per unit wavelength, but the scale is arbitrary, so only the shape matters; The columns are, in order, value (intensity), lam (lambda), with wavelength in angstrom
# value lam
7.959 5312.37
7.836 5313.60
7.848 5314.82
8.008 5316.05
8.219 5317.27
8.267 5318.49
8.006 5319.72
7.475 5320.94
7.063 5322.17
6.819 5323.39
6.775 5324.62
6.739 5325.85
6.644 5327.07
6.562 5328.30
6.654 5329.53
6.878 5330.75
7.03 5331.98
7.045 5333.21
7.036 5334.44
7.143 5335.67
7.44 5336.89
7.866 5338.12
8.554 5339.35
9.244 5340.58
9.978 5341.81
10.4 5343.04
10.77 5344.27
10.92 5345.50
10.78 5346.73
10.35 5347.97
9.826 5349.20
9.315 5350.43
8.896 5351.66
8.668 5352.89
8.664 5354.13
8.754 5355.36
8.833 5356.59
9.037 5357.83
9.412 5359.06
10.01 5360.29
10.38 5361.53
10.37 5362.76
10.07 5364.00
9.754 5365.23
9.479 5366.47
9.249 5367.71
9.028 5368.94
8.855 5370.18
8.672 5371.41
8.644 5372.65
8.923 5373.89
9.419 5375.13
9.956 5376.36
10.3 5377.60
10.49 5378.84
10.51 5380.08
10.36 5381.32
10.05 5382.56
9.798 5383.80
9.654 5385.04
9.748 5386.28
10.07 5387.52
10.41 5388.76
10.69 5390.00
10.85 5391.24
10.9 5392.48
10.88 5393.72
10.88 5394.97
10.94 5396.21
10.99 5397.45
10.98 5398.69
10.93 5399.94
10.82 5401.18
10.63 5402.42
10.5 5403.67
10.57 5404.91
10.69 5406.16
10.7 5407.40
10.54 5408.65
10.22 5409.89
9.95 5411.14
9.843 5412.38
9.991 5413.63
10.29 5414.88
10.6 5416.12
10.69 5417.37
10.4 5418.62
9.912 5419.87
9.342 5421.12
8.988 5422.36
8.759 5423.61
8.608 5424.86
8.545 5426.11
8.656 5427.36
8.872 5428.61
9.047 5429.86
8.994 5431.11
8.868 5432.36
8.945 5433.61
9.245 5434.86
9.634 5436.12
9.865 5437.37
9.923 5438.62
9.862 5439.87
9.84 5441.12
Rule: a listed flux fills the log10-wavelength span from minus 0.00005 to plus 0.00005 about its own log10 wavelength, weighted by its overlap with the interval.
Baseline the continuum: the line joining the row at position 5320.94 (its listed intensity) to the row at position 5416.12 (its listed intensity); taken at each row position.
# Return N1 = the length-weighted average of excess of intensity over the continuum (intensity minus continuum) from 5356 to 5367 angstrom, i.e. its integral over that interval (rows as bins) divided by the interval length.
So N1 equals 0.90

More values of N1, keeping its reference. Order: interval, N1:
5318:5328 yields -0.35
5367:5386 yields 0.30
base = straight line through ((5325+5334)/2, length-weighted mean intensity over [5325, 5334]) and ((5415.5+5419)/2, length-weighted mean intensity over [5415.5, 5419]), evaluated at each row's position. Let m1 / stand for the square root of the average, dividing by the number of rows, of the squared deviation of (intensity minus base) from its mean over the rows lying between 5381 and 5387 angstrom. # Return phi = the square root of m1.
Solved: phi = 0.57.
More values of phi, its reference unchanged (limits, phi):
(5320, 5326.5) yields 0.59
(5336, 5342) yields 0.92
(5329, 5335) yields 0.30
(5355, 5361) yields 0.62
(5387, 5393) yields 0.49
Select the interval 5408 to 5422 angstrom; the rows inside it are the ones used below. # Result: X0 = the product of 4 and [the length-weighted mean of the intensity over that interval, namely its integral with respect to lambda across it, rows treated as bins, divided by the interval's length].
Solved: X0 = 41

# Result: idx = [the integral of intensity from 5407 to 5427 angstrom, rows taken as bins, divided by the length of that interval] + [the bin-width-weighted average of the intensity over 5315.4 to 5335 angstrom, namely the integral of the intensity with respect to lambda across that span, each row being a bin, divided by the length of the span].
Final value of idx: 17.0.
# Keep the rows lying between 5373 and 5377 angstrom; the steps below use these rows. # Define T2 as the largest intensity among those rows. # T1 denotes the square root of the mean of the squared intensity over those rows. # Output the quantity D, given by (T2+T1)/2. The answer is 9.7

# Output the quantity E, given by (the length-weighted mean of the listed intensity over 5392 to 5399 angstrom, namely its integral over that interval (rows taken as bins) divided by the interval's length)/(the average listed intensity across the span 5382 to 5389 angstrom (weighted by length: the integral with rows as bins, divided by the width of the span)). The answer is 1.10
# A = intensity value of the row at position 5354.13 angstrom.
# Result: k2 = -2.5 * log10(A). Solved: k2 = -2.34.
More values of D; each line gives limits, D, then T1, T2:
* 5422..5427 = 8.9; 8.7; 8.988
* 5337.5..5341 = 8.9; 8.6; 9.244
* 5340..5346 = 10.6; 10.3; 10.92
